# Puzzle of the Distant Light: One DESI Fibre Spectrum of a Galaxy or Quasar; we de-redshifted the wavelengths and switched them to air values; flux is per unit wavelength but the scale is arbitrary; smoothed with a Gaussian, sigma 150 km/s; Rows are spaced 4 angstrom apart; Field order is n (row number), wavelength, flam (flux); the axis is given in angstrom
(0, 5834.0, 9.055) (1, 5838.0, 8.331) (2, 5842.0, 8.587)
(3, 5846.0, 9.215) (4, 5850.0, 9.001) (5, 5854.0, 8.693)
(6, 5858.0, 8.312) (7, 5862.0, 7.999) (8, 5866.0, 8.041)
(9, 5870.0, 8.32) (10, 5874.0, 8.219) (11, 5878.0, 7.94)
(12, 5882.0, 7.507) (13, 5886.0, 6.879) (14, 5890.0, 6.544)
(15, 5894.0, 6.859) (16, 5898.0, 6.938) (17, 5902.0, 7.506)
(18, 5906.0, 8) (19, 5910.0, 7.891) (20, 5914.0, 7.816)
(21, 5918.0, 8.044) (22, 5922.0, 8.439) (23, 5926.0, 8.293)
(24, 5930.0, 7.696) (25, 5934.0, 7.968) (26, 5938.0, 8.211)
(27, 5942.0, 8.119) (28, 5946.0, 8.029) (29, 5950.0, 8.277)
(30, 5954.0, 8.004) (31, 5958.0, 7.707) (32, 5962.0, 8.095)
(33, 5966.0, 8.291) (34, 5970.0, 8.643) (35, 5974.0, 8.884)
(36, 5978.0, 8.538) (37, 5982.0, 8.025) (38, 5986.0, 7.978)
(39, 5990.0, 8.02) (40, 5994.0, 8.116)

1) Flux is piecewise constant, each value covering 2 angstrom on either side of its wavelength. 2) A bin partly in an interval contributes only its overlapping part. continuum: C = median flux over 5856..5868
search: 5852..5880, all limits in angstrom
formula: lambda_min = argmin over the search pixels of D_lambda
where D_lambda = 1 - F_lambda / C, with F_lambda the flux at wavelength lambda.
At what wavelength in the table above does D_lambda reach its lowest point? 5854.0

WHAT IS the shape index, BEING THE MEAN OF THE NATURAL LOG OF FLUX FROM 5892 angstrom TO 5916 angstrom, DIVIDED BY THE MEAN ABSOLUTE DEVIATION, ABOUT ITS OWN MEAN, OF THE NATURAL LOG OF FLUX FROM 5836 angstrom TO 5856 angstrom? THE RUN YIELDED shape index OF 65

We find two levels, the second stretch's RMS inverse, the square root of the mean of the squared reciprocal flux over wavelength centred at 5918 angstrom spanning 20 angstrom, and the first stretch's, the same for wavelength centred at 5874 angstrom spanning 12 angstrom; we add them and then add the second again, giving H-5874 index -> 0.370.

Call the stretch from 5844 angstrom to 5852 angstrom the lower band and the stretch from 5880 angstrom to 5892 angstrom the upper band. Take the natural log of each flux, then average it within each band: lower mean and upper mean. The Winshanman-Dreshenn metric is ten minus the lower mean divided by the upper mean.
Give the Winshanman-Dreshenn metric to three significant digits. 8.86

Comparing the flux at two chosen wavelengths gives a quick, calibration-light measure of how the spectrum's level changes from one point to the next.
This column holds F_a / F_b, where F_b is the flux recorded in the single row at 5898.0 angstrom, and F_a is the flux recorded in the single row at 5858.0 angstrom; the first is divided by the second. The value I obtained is 1.20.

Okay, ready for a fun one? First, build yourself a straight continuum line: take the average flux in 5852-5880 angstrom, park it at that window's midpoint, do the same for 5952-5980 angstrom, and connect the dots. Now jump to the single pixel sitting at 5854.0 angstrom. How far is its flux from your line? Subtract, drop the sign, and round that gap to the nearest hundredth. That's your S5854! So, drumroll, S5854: 0.49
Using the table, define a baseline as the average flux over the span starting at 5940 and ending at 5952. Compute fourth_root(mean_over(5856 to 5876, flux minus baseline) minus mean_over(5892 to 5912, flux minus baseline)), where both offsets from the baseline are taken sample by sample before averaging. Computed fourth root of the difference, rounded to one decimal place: 0.9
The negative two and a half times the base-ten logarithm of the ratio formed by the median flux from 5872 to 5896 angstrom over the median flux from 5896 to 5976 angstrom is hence 0.12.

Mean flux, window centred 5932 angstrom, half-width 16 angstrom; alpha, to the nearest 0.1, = 8.1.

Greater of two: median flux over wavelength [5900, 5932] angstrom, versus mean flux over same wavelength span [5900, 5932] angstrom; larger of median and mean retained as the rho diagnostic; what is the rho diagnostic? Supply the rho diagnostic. 7.96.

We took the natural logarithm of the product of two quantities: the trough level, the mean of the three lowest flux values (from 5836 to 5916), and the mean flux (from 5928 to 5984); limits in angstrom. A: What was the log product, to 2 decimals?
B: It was 4.01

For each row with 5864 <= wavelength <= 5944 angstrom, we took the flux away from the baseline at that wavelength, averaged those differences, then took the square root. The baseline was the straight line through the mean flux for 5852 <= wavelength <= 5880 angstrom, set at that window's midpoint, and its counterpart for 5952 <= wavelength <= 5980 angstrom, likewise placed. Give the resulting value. 0.70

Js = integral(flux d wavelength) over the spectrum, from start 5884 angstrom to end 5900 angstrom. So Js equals 108.9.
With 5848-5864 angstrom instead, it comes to 136.0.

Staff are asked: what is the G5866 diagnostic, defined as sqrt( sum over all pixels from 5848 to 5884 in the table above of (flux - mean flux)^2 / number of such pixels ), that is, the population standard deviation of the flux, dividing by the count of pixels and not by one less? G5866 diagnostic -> 0.41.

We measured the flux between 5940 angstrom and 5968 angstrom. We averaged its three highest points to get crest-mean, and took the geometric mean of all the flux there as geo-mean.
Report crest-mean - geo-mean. 0.16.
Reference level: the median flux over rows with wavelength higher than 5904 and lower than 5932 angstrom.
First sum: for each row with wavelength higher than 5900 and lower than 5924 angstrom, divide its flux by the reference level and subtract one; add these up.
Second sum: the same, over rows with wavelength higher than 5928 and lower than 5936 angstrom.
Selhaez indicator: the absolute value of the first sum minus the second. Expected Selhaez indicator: 0.0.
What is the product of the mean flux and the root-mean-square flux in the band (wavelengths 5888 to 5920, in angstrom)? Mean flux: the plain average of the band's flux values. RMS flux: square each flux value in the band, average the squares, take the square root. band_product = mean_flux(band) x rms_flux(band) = 56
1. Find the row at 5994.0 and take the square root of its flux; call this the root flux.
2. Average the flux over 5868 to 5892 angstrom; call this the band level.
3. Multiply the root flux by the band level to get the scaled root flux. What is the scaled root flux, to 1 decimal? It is 21.6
